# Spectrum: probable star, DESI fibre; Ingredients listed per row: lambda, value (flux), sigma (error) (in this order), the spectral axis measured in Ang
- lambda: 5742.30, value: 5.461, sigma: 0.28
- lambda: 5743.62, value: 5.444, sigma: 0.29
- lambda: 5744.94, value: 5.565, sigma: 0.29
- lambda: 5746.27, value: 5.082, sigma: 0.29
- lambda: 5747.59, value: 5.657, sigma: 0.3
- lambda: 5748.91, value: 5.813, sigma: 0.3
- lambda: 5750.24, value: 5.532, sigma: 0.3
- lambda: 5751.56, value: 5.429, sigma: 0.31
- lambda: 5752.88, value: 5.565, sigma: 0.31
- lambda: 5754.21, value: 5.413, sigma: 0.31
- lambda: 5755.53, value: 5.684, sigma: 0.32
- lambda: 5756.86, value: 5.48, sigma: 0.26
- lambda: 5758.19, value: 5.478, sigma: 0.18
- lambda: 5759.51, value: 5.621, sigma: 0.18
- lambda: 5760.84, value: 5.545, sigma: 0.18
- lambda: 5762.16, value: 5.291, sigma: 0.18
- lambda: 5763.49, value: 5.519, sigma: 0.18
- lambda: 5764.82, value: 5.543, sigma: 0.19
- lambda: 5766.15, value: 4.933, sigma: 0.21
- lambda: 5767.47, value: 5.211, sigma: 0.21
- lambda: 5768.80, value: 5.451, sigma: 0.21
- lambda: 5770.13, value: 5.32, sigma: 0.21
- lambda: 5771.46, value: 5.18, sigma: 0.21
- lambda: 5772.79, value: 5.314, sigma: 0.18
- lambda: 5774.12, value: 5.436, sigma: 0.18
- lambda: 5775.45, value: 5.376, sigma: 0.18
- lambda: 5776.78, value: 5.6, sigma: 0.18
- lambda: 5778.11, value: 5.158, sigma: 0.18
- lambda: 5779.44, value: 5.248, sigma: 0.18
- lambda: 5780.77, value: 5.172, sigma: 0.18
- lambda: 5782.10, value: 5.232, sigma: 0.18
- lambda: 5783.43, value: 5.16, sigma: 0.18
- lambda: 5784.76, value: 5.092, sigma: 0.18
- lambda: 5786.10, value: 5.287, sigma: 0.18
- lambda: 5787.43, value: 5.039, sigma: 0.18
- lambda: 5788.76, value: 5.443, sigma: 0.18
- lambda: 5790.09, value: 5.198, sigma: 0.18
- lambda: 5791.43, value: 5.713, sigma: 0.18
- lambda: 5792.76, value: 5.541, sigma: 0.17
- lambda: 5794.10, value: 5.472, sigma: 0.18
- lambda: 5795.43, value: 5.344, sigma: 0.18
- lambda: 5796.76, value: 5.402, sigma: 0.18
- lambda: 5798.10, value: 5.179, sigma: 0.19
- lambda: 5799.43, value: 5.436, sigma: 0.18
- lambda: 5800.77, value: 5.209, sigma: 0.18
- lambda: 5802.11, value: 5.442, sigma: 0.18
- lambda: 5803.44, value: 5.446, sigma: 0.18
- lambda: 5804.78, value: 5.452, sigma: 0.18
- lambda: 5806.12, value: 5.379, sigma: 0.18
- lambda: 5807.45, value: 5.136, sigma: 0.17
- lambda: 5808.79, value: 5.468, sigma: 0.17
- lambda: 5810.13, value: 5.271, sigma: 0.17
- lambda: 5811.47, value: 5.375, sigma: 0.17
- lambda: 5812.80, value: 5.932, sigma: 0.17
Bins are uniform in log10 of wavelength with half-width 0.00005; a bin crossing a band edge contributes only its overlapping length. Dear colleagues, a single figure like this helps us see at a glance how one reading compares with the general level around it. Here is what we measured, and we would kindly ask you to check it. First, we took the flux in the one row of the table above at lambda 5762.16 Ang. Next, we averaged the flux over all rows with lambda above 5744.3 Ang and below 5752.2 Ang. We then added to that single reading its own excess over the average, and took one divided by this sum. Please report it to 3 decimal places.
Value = 0.197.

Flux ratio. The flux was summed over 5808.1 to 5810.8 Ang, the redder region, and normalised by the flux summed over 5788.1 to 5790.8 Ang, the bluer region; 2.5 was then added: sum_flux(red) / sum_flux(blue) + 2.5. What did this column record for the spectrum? 3.51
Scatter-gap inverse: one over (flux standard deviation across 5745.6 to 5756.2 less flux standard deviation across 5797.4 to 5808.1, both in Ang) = 12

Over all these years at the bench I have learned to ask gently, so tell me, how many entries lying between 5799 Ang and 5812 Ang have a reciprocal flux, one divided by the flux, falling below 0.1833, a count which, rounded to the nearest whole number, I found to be 1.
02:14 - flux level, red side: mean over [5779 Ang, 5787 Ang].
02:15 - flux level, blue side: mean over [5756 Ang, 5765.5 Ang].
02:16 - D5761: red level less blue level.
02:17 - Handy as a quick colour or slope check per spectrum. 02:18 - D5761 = -0.30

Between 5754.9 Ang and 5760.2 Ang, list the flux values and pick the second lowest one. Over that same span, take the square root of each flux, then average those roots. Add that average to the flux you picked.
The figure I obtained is 7.84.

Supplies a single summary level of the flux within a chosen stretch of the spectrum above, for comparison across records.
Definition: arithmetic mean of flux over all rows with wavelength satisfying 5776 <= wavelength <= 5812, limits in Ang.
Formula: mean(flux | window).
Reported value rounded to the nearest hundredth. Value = 5.33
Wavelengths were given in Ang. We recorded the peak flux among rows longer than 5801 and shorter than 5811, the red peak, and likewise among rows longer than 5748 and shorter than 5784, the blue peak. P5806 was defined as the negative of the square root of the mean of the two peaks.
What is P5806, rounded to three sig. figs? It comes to -2.37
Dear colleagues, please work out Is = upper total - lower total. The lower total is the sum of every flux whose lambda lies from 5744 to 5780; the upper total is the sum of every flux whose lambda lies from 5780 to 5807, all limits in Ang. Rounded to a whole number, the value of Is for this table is -40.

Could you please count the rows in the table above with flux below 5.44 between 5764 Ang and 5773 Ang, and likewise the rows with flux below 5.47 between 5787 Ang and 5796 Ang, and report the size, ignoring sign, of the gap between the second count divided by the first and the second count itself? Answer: 3.2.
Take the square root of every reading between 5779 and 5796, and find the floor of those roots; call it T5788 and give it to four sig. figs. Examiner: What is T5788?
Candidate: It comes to 2.245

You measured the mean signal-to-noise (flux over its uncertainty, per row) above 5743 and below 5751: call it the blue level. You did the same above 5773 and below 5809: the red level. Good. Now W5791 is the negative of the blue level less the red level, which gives 11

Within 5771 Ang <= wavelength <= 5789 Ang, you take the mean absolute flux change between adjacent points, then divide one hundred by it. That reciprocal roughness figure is 592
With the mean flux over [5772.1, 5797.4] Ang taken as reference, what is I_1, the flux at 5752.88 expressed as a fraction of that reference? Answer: 1.04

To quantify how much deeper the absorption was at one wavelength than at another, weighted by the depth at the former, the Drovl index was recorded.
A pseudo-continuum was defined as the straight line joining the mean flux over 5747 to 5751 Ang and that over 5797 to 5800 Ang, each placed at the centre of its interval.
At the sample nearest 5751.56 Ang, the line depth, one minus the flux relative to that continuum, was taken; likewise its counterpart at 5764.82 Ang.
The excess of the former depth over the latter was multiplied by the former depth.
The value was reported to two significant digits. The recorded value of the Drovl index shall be 0.0014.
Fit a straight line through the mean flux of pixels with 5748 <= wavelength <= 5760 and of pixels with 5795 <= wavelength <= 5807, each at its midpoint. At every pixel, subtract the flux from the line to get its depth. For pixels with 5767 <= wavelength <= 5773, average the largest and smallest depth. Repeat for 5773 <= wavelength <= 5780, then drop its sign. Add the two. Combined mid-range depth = 0.259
